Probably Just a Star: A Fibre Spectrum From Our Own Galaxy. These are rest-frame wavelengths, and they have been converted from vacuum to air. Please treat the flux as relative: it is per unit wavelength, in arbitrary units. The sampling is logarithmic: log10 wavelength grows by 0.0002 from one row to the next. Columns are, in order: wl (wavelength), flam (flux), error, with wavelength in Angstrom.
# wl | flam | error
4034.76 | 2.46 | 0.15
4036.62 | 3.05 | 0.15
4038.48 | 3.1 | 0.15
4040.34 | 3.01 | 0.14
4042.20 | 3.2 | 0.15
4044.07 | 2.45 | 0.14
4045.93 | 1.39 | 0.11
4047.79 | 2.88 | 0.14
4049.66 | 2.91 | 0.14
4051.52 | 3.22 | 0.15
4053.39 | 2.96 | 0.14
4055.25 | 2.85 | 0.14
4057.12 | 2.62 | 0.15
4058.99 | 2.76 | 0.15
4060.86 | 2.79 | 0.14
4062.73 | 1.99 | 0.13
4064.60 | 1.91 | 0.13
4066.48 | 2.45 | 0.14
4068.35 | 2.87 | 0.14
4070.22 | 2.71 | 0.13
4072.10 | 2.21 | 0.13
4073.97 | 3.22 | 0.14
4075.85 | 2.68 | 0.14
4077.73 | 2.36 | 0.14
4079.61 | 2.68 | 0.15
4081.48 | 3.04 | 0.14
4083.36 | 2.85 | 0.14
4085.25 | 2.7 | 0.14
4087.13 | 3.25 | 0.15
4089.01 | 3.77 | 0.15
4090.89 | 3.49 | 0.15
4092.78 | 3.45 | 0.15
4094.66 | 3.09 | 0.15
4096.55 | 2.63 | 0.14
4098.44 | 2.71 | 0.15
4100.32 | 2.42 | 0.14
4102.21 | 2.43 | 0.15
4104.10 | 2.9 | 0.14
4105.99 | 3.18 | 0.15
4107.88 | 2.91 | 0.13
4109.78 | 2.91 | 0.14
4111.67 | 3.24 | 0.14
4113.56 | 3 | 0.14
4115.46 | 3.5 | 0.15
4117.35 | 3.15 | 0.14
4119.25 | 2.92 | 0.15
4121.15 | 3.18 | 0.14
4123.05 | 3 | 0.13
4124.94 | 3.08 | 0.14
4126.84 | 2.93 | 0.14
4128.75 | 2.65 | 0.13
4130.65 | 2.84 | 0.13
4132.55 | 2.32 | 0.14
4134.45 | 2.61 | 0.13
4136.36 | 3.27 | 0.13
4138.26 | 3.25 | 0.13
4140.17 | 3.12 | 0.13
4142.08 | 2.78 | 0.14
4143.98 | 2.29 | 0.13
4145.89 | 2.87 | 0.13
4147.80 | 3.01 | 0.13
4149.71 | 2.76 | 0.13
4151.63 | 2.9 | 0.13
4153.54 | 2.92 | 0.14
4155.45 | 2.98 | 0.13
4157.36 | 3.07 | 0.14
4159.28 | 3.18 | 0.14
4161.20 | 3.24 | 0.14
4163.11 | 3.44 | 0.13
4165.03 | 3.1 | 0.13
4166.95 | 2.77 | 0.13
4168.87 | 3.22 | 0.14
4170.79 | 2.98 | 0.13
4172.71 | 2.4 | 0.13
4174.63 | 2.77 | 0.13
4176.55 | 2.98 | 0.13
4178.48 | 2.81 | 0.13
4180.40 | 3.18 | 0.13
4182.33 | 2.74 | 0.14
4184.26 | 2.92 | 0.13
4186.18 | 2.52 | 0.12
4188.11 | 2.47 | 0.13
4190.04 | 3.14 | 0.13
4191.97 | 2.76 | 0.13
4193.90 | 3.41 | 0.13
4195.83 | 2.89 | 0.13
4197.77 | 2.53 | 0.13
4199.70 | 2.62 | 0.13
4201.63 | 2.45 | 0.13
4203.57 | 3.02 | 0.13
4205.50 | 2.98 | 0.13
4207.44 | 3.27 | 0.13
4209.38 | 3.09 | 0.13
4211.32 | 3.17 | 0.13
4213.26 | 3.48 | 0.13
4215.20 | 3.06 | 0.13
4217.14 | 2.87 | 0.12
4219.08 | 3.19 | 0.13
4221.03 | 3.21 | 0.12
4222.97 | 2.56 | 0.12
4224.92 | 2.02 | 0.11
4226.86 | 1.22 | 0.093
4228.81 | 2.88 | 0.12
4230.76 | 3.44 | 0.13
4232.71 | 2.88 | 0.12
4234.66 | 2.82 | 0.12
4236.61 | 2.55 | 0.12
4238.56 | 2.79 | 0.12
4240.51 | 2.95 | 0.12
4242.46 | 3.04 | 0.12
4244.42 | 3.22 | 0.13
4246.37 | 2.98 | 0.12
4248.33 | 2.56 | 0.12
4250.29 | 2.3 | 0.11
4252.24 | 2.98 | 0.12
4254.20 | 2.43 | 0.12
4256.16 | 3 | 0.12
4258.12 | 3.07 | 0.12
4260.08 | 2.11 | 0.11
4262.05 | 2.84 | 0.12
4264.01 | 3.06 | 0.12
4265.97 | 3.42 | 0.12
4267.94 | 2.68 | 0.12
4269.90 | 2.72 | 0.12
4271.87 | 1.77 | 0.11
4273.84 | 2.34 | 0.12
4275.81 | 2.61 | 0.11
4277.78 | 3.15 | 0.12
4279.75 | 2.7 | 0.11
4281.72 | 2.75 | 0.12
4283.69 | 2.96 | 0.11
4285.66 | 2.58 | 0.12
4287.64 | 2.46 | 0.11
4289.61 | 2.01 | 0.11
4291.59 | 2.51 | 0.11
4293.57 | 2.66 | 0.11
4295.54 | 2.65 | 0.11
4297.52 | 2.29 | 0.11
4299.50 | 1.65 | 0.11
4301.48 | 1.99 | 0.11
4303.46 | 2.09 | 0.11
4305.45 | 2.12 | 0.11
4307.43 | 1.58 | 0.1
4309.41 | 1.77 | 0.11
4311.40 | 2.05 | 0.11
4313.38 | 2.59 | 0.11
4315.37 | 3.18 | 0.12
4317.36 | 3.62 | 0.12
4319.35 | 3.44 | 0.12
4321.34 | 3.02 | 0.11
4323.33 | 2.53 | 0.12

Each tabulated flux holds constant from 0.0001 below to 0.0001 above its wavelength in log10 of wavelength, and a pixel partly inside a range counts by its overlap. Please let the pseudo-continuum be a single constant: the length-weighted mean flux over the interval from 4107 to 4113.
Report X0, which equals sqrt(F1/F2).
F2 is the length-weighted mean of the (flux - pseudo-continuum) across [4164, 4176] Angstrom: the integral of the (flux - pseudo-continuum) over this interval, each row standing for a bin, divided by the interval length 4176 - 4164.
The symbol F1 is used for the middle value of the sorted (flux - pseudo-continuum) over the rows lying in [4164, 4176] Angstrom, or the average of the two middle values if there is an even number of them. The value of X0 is 1.02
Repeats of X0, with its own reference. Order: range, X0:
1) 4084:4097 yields 1.10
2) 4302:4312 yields 0.94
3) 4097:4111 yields 0.71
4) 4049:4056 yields 1.73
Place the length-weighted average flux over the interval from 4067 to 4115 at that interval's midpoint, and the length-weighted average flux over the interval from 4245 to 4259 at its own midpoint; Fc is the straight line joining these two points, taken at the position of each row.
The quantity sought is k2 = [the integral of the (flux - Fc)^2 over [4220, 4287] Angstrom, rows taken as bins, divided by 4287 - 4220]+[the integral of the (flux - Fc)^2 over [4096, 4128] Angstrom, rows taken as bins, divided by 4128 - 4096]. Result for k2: 0.29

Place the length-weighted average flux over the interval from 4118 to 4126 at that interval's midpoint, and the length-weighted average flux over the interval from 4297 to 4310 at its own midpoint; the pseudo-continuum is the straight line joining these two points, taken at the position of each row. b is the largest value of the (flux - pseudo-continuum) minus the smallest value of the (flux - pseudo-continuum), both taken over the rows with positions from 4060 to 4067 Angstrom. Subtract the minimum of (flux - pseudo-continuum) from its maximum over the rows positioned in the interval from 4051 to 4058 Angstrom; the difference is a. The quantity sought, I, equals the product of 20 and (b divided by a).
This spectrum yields 30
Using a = 0.57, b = 0.86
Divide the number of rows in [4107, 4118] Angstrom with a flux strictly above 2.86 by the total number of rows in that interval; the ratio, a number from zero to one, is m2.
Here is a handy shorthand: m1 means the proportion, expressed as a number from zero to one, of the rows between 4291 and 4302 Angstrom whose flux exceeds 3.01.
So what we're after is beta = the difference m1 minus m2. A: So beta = -1.0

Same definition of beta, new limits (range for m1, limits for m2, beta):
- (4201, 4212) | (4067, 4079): 0.3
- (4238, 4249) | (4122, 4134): -0.2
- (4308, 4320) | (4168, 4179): 0.0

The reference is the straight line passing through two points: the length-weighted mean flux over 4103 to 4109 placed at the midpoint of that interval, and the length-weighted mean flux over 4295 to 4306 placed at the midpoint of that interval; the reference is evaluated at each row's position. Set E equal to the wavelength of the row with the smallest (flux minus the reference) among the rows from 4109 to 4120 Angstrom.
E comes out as 4109.78 Angstrom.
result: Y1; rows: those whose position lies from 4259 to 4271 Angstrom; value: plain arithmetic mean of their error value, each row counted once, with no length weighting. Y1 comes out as 0.118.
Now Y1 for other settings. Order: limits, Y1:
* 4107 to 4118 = 0.140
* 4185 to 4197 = 0.128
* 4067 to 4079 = 0.137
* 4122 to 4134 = 0.135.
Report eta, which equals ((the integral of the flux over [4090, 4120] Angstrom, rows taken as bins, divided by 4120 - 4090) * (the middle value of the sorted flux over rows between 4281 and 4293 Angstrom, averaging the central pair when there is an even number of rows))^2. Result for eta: 58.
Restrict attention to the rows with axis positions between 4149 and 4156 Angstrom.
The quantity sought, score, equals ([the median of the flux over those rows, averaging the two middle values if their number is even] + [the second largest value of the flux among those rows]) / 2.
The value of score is 2.9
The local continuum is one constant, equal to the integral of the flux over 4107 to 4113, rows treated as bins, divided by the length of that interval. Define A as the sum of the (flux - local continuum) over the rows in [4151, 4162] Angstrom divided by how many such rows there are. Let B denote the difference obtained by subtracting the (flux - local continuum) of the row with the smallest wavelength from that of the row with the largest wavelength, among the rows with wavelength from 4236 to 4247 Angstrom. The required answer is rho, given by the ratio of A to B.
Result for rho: 0.1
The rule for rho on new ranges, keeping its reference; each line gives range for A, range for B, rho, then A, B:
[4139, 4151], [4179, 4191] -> 5.4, -0.21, -0.04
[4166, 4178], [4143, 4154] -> -0.3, -0.17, 0.63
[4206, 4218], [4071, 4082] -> 0.2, 0.14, 0.83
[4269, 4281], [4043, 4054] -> -0.9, -0.47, 0.51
